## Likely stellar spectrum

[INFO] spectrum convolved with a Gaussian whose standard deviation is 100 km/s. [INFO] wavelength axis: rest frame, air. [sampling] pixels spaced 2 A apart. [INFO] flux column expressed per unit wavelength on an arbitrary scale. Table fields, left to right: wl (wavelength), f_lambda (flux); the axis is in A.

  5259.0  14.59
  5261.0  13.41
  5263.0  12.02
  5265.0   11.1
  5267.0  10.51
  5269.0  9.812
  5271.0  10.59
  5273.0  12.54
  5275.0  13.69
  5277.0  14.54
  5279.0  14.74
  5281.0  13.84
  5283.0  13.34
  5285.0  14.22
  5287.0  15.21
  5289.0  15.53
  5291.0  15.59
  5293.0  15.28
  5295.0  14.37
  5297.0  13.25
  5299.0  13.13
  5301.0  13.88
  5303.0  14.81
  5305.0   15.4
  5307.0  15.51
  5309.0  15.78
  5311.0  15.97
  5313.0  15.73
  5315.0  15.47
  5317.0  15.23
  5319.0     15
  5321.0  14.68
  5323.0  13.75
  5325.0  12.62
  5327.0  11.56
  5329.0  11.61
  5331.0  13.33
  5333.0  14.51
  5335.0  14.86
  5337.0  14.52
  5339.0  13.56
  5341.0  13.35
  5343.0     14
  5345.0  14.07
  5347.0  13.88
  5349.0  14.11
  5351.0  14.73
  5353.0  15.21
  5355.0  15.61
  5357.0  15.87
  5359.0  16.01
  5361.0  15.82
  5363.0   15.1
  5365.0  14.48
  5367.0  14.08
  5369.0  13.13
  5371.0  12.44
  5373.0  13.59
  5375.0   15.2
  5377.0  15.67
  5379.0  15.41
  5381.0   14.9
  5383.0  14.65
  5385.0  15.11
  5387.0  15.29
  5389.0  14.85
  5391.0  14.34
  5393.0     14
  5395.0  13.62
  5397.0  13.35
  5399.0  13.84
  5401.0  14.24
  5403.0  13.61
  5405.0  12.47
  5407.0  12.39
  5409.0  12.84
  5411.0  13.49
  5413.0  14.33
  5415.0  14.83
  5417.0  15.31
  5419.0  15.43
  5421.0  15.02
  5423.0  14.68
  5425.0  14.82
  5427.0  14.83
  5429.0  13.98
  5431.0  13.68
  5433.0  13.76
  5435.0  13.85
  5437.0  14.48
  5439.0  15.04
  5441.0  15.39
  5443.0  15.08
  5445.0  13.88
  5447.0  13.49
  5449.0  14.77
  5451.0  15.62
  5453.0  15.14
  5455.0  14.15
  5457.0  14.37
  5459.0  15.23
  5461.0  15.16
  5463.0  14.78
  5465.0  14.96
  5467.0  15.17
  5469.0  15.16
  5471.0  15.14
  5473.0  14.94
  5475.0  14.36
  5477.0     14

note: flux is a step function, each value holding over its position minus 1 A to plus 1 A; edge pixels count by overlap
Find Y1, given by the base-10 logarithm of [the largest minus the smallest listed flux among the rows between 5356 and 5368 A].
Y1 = 0.29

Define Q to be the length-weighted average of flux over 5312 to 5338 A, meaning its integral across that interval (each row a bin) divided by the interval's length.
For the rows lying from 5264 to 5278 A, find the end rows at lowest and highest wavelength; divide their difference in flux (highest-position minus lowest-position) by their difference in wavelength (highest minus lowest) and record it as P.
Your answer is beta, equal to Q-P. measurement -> 13.8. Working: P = 0.29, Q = 14.1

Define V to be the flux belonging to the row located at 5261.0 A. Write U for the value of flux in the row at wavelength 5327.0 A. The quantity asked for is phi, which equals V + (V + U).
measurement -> 38.4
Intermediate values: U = 11.56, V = 13.41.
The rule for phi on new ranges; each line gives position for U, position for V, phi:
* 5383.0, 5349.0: 42.9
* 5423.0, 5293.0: 45.2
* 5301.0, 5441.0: 44.7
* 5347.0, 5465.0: 43.8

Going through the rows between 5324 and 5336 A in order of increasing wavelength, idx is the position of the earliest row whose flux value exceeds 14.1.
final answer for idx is 5333.0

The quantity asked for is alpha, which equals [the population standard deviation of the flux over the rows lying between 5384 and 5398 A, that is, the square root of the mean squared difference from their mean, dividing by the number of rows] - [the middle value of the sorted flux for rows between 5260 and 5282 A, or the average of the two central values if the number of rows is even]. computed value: -11.8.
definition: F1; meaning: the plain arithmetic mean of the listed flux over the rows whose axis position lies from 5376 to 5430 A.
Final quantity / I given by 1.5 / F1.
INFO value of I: 0.105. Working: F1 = 14.3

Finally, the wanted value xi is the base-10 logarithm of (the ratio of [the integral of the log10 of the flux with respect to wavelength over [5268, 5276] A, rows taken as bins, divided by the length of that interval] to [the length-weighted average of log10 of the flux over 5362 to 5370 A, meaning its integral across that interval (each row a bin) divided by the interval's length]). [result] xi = -0.035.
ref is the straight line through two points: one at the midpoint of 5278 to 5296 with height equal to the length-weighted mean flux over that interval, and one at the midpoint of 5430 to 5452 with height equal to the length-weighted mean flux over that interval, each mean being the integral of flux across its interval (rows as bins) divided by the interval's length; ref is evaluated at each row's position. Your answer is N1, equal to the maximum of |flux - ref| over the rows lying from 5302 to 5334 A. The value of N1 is 3.1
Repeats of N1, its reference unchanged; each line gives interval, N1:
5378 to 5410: 2.1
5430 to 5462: 1.2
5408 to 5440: 1.7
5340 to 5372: 2.1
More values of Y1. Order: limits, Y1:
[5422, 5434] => 0.06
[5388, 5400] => 0.18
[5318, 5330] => 0.54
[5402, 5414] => 0.29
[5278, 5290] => 0.34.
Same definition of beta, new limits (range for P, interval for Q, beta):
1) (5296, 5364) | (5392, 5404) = 13.7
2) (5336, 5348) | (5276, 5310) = 14.7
